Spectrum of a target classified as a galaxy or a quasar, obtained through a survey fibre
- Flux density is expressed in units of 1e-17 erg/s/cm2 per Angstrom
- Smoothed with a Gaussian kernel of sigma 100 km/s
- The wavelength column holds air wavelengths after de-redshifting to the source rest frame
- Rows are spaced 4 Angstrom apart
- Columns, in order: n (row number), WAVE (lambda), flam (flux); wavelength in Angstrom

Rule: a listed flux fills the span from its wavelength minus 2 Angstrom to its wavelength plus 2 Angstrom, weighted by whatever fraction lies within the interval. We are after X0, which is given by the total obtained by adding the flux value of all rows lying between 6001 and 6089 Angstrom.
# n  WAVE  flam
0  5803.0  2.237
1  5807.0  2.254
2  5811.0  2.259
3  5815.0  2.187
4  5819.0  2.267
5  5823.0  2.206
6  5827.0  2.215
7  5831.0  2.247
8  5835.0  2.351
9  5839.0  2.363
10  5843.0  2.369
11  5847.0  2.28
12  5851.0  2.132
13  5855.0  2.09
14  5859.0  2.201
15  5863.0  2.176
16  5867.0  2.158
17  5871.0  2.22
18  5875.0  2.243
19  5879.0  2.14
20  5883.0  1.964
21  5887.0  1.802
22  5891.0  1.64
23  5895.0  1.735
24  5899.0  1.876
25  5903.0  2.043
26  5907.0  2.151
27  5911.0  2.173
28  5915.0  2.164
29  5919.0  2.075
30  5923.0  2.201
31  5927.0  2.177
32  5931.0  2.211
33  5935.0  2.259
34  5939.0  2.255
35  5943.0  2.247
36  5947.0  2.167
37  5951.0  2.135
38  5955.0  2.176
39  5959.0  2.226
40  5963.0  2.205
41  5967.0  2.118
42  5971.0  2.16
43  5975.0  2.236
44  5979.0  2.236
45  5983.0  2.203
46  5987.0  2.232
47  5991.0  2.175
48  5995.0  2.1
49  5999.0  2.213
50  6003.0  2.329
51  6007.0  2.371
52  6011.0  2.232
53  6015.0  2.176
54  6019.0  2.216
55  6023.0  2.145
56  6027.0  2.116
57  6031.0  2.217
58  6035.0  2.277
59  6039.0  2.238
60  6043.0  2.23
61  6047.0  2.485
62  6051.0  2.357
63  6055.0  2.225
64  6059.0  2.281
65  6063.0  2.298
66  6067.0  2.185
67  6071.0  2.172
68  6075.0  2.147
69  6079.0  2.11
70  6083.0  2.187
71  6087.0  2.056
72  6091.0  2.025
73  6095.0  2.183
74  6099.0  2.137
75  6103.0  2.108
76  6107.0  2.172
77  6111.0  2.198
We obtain 49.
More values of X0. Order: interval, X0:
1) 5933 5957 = 13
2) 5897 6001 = 56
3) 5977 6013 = 20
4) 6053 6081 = 15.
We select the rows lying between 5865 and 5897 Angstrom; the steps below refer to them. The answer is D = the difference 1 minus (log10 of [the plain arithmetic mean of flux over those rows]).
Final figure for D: 0.702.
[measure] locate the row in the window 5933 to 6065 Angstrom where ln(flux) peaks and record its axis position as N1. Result 6047.0 Angstrom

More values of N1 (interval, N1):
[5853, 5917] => 5875.0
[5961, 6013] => 6007.0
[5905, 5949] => 5935.0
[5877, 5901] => 5879.0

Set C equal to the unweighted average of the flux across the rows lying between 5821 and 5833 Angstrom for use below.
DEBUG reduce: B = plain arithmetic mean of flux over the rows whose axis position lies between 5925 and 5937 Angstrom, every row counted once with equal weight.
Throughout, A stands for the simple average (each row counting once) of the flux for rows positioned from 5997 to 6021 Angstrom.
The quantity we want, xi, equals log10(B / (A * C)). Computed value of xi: -0.355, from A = 2.26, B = 2.22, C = 2.22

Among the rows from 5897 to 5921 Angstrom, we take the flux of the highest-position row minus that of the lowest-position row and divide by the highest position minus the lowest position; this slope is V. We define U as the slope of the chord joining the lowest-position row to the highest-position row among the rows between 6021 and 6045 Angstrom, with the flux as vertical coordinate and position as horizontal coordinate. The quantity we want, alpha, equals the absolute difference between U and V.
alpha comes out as 0.006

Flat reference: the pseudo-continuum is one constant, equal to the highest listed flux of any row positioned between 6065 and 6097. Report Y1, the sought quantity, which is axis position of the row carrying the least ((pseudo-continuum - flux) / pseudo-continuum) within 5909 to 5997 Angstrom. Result 5935.0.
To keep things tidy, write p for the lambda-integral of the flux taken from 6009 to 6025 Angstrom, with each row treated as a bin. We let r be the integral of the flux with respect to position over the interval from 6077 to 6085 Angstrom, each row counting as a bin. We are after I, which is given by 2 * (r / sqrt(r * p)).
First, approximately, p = 35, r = 17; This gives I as 1.40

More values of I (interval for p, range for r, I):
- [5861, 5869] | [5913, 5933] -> 3.16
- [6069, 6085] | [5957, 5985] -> 2.67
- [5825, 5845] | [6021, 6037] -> 1.74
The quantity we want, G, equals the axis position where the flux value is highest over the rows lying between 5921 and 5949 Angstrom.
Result 5935.0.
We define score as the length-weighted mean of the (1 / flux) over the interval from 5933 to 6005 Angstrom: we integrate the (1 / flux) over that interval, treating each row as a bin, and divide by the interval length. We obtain 0.4540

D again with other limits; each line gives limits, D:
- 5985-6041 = 0.654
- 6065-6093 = 0.672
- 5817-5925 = 0.672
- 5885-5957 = 0.681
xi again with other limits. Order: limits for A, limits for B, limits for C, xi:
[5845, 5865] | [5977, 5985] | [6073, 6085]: -0.323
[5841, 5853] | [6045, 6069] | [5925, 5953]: -0.335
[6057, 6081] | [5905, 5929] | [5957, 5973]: -0.346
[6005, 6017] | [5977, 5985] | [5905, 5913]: -0.343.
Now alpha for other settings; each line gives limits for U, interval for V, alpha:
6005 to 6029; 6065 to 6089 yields 0.006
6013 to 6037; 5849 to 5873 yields 0.001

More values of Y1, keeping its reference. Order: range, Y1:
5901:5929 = 5923.0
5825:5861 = 5843.0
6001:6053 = 6047.0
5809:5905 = 5843.0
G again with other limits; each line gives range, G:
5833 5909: 5843.0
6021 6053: 6047.0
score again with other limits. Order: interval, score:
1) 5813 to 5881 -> 0.4498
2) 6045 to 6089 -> 0.4501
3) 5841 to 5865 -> 0.4537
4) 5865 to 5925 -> 0.4949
